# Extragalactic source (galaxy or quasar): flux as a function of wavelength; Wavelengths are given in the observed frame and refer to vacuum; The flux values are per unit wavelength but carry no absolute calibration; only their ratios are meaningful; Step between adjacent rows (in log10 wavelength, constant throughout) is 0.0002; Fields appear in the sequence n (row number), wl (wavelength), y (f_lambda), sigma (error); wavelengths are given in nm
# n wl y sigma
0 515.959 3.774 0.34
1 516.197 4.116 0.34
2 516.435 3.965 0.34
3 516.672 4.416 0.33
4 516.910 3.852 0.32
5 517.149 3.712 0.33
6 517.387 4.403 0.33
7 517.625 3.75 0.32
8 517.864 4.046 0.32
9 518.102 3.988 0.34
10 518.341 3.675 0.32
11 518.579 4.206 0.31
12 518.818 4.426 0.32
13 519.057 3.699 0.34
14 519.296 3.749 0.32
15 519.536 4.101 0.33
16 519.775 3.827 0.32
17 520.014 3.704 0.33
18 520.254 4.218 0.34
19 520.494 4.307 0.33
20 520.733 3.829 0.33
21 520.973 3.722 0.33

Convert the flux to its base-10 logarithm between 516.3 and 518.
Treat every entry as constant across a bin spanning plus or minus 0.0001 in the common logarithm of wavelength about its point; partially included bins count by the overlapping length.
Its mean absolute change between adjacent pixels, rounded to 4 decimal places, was 0.0498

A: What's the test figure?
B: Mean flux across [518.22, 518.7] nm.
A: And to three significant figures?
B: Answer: 3.94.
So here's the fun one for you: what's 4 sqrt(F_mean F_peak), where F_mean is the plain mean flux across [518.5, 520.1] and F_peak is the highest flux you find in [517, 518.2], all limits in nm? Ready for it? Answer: 16.70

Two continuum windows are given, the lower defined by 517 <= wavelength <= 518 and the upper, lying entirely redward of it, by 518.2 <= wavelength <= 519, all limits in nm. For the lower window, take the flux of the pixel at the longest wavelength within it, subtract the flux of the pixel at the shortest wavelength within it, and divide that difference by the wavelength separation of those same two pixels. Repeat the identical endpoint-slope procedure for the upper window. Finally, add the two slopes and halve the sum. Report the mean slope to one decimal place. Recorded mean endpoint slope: 1.0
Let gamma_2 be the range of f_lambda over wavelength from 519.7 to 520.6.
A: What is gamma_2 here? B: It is 0.60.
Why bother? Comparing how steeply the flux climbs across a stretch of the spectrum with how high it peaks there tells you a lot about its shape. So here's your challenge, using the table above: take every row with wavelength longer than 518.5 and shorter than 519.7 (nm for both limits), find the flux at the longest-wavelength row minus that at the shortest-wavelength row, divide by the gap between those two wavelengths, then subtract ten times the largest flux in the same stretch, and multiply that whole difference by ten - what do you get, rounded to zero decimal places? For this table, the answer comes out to -444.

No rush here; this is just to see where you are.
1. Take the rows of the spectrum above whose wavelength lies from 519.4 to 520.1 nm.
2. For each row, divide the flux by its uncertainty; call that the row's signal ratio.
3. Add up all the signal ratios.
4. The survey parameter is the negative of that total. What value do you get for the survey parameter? -35.6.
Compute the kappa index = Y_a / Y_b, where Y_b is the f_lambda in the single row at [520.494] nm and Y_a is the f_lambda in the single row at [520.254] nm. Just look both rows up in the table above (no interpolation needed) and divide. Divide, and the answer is 0.98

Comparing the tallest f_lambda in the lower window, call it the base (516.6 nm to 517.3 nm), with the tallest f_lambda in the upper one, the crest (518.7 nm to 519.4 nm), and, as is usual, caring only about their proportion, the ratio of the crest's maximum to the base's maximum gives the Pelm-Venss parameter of 1.00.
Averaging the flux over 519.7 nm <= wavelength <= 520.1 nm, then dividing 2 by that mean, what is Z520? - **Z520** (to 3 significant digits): 0.531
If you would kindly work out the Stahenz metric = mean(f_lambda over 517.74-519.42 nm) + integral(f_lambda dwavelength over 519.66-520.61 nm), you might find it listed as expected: 7.8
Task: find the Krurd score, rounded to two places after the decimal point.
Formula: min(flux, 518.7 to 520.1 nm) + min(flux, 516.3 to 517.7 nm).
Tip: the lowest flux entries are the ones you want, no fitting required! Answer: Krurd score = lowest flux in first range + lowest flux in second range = 7.41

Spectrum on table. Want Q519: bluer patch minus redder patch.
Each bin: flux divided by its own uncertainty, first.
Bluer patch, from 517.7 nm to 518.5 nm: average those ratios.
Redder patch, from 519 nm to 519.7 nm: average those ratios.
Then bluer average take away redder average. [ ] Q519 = 0.3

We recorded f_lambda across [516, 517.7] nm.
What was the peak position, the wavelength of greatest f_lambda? 516.672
